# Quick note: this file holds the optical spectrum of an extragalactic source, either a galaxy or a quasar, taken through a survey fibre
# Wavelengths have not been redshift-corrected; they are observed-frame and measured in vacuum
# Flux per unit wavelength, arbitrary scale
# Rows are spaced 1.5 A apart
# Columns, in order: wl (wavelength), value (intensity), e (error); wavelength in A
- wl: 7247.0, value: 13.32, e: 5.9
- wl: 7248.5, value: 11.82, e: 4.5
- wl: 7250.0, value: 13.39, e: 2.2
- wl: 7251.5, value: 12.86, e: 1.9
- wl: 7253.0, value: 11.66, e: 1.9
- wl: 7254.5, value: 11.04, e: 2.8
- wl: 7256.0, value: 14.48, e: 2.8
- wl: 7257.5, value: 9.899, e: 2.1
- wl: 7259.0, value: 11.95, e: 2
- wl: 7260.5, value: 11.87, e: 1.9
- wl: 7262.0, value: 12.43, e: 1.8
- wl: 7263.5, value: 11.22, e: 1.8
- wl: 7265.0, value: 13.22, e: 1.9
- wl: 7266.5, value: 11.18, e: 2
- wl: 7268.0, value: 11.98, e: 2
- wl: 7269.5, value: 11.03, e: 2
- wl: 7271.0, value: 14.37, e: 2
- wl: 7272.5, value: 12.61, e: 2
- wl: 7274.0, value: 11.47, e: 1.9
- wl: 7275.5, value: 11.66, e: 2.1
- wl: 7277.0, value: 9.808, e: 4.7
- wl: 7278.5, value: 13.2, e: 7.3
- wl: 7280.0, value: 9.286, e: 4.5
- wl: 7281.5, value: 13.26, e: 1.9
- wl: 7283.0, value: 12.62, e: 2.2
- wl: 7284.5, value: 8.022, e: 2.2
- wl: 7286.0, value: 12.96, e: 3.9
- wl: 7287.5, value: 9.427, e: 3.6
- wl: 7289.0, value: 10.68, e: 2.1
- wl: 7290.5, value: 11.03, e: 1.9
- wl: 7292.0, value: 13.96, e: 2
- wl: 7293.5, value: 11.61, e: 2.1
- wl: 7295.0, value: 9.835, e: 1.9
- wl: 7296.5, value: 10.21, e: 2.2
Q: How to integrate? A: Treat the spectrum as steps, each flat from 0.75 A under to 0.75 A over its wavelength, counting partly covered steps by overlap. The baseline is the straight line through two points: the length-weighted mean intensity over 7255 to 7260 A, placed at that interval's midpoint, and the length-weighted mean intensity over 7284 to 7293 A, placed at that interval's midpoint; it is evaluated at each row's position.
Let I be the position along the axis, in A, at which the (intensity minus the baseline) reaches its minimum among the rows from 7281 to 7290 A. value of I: 7284.5 A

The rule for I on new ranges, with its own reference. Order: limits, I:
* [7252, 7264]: 7257.5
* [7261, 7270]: 7269.5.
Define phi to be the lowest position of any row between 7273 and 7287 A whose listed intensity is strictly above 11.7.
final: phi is 7278.5 A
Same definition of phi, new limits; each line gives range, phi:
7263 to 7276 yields 7265.0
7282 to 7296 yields 7283.0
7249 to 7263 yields 7250.0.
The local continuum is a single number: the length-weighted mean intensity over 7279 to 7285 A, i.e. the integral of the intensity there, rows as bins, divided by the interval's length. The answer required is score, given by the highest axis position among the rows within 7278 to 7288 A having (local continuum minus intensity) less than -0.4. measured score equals 7286.0 A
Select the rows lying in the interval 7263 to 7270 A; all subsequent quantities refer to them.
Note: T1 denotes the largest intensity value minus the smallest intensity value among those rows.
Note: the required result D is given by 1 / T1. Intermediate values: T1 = 2.2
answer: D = 0.457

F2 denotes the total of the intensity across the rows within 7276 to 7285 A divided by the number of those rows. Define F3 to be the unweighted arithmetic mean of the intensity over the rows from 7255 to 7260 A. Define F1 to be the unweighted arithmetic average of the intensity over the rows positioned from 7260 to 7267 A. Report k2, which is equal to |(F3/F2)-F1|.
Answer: 10.9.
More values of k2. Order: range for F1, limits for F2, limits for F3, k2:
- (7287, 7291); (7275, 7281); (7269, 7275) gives 9.3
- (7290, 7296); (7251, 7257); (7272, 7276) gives 10.7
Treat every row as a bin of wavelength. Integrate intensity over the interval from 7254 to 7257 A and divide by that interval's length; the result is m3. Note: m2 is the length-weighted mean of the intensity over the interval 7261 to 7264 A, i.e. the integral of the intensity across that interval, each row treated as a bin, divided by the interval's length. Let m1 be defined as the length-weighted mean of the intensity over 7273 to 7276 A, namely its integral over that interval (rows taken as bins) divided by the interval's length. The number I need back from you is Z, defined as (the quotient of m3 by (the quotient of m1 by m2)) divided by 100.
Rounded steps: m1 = 11.6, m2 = 11.9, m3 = 12.7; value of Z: 0.129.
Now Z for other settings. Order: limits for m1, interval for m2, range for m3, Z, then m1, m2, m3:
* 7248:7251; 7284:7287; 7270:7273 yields 0.112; 12.7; 10.6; 13.4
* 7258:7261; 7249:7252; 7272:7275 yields 0.133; 11.7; 13.0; 12.0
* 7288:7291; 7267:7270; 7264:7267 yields 0.131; 10.7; 11.5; 12.2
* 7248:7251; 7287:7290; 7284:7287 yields 0.085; 12.7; 10.2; 10.6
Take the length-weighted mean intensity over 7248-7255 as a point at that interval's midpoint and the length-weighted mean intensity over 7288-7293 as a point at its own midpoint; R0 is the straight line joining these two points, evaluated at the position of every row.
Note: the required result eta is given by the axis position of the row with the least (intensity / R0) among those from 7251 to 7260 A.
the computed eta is 7257.5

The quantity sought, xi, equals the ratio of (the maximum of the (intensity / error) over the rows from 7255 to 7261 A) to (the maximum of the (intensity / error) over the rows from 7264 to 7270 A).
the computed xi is 0.90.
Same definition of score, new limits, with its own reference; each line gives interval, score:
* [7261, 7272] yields 7271.0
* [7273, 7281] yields 7278.5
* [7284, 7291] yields 7286.0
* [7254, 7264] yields 7262.0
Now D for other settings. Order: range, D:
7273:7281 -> 0.255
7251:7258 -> 0.218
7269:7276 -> 0.299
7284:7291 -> 0.203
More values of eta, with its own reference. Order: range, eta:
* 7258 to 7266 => 7263.5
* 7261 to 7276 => 7269.5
